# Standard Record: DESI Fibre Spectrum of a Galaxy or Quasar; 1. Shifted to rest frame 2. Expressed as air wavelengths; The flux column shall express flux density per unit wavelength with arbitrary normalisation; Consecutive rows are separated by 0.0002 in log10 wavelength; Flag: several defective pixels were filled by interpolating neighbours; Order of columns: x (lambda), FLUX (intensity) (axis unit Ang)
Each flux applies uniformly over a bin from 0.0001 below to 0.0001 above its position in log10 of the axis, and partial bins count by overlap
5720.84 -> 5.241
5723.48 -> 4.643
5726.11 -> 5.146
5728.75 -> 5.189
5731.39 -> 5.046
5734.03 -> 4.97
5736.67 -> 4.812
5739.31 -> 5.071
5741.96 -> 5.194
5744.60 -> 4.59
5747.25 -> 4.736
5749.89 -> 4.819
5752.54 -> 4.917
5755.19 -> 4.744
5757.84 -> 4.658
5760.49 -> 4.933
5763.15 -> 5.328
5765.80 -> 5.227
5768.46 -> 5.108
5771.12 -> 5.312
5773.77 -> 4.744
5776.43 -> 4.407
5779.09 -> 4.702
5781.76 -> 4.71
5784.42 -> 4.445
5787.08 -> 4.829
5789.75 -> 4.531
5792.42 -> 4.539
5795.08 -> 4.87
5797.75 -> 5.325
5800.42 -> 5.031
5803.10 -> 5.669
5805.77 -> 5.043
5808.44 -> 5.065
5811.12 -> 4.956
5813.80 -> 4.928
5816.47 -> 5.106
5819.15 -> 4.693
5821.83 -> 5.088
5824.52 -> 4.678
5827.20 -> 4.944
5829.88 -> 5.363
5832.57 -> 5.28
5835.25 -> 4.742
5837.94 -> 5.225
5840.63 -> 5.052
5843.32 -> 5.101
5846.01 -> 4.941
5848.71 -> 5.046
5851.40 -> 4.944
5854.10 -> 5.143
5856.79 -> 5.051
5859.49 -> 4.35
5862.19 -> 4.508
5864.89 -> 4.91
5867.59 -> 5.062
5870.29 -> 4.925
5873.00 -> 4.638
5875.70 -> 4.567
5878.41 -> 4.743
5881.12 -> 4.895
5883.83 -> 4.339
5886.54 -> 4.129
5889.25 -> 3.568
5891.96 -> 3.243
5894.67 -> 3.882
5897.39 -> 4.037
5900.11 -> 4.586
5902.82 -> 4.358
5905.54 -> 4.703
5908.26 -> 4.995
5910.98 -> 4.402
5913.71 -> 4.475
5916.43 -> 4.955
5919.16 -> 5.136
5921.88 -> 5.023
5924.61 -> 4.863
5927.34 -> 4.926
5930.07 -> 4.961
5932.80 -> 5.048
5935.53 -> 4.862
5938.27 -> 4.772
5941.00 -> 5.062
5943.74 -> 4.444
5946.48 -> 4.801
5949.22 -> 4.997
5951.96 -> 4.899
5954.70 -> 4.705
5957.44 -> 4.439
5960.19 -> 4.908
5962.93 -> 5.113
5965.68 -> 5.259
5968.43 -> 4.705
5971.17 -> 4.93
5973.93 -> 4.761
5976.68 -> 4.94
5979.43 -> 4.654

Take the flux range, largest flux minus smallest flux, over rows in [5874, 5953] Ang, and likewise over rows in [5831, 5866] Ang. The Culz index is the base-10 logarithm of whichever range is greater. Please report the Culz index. 0.28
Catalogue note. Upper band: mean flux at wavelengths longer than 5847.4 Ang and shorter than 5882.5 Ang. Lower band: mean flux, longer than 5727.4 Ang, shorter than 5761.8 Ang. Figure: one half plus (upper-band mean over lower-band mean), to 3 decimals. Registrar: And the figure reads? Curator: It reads 1.486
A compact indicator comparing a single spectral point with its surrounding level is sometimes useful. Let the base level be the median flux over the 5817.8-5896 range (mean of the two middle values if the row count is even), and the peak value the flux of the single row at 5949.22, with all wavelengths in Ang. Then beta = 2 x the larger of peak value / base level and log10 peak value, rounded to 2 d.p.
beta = 2.04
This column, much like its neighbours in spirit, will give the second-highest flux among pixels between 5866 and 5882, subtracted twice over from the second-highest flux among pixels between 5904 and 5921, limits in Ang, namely -4.9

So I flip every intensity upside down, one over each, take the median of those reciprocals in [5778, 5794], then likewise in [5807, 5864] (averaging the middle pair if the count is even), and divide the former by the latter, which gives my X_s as 1.09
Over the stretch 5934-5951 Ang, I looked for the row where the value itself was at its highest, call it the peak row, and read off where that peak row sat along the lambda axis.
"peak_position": 5941.00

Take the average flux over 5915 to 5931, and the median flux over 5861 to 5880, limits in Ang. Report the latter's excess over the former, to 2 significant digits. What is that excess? -0.23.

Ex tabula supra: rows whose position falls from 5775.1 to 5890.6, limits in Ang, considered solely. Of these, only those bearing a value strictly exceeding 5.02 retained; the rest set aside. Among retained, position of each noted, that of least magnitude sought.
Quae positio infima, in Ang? 5797.75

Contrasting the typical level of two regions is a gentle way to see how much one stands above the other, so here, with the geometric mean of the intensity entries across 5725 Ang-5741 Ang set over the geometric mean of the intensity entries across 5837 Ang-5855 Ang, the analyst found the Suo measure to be 0.99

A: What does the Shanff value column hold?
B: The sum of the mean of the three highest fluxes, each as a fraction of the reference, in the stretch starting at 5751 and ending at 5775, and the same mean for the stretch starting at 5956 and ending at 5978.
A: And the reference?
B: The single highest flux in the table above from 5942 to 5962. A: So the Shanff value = 2.08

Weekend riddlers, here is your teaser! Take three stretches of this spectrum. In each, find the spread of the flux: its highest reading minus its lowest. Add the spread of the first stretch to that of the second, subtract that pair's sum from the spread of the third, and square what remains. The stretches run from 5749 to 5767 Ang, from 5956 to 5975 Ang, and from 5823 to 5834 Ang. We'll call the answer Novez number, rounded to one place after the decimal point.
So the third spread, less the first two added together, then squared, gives 0.6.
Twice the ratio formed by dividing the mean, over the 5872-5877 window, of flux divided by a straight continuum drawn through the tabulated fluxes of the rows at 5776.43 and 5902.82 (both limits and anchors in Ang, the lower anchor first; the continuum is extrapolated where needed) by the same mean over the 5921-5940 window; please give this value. 1.86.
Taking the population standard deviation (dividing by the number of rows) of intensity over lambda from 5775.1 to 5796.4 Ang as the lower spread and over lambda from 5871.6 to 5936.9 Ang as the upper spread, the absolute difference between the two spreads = 0.32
